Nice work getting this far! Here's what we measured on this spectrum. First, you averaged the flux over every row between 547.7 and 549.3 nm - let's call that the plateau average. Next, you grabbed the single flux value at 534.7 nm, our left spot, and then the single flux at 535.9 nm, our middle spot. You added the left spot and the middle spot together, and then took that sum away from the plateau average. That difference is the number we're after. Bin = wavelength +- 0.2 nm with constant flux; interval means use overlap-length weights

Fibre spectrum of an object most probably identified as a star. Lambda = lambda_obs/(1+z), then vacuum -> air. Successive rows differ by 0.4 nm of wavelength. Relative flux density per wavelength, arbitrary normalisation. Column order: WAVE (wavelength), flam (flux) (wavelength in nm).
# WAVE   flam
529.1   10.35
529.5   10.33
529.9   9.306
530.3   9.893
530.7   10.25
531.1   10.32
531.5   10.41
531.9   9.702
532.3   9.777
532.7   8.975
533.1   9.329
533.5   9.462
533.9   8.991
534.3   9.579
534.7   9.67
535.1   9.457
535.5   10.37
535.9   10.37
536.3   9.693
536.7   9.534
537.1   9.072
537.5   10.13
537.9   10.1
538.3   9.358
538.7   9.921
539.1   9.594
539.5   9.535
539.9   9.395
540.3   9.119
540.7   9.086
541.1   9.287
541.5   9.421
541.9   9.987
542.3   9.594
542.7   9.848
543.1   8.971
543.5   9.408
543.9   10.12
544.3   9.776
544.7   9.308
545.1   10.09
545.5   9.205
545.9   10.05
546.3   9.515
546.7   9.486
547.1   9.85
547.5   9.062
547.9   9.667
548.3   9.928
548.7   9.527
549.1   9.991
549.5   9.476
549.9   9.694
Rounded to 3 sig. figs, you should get -10.3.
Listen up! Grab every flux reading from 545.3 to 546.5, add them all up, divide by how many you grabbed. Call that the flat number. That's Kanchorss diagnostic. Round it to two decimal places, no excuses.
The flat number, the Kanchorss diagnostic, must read 9.59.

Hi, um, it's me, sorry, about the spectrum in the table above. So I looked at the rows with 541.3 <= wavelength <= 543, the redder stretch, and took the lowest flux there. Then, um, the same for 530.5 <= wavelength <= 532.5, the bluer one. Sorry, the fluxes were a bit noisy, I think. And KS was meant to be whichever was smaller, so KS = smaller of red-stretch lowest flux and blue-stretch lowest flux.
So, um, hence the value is 9.42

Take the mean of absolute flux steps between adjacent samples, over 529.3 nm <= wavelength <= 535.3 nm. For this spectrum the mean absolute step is 0.40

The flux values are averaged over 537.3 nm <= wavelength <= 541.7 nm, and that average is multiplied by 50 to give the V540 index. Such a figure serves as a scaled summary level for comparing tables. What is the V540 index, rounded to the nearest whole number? 477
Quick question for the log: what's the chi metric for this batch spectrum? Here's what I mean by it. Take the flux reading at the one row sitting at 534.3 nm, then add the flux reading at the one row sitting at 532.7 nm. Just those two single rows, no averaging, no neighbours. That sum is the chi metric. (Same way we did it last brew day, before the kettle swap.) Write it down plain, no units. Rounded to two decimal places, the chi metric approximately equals 18.55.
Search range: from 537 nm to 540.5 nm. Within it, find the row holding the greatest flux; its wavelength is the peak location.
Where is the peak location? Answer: 537.5 nm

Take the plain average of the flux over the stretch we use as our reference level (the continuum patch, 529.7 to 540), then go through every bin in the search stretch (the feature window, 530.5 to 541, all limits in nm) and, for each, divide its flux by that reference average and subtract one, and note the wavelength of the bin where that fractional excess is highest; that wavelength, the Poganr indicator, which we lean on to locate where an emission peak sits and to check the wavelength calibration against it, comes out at 531.5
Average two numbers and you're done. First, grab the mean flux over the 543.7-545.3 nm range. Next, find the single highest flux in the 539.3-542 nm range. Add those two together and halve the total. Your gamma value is 9.91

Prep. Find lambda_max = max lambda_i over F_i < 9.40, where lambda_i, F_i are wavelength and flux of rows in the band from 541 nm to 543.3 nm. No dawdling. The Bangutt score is 543.1 nm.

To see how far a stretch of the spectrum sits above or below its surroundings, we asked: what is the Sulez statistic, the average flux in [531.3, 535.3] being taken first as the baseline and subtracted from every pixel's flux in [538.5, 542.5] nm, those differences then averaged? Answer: -0.04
